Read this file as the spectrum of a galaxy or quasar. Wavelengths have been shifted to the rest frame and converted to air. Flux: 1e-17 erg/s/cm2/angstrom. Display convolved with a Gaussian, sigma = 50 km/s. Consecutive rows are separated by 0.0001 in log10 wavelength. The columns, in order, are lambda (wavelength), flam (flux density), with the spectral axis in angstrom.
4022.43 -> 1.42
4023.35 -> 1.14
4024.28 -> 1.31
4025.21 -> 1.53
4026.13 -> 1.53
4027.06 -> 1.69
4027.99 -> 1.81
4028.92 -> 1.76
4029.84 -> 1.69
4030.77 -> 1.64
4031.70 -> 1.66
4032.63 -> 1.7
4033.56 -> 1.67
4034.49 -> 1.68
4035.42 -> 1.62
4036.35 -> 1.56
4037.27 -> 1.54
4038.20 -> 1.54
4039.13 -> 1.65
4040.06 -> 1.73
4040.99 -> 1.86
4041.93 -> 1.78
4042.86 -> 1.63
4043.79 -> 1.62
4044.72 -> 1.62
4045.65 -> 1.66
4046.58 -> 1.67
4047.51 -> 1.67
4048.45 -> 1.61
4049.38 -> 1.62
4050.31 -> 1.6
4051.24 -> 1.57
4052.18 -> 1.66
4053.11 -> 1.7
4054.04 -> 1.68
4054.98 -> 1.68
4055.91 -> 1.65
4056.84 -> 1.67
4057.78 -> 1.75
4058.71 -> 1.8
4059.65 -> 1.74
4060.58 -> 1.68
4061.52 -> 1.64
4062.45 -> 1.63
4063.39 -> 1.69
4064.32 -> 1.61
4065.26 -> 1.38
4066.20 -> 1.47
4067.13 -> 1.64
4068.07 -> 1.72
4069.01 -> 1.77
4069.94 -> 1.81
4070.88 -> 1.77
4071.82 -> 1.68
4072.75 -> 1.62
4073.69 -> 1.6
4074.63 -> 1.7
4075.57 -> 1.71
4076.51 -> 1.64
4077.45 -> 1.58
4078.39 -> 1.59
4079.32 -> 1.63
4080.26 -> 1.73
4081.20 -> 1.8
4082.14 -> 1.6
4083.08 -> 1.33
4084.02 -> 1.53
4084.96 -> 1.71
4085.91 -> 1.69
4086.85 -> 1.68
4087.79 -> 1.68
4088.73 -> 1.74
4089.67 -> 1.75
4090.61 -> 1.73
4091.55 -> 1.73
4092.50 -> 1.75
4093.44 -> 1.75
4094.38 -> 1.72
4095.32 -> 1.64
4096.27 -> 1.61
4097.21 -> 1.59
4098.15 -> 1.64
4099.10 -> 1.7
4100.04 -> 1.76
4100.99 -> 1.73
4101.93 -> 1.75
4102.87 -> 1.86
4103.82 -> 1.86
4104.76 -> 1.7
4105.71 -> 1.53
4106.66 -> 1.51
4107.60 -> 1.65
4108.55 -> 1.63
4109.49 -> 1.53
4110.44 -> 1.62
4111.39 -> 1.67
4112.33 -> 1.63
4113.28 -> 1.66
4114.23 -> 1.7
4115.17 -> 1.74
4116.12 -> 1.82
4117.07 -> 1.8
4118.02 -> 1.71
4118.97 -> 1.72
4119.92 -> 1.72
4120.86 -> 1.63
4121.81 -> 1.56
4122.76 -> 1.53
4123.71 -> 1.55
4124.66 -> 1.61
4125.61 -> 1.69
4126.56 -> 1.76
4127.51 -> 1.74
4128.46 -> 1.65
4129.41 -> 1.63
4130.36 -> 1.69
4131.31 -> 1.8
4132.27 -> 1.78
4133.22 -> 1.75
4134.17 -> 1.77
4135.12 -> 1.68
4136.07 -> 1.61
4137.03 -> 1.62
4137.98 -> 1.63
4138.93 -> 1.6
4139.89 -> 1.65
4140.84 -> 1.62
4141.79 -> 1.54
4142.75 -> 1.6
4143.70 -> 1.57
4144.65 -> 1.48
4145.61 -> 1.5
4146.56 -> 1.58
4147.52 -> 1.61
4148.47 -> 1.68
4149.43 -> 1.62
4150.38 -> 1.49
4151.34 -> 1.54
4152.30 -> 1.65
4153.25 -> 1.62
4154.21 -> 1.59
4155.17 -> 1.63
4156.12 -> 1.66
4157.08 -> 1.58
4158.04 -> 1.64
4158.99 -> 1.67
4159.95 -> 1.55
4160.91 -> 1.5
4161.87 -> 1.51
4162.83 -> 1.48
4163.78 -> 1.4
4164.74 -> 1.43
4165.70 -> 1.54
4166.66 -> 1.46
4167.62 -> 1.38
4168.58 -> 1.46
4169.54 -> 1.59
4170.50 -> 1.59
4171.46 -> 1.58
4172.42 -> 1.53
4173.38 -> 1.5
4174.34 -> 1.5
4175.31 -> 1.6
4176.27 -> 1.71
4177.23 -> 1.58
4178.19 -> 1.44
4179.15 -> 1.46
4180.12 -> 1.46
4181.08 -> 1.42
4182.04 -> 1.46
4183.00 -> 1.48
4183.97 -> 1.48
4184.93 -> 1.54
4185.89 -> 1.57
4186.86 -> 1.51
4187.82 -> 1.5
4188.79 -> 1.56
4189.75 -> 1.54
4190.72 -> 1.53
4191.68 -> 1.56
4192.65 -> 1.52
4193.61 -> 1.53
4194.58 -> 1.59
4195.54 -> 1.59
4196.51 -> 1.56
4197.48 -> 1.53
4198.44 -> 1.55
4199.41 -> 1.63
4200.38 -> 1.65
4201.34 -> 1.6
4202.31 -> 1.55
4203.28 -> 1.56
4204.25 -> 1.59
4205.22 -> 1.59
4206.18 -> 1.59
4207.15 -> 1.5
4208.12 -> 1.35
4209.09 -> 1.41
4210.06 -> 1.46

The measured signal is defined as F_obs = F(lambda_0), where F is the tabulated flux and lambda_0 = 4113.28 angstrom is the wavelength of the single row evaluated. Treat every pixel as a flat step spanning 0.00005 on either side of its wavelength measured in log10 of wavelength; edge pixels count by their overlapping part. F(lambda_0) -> 1.66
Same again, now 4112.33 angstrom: 1.63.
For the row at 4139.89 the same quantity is 1.65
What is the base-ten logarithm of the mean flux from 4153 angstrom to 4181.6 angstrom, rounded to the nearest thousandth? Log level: 0.186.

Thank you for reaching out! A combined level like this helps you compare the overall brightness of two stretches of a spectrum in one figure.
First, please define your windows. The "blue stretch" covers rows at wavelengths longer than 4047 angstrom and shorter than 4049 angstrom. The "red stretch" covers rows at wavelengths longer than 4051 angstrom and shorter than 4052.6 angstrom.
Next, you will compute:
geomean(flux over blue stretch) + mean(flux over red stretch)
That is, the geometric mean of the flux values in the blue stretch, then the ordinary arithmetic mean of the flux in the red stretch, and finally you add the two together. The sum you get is 3.25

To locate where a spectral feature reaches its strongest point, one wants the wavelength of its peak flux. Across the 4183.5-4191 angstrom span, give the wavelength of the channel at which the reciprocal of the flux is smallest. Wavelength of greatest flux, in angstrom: 4185.89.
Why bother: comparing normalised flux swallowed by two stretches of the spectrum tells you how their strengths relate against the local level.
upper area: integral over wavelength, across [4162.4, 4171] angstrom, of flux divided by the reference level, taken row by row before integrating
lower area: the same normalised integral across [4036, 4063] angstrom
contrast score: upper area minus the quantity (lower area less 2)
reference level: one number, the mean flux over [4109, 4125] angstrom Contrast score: -17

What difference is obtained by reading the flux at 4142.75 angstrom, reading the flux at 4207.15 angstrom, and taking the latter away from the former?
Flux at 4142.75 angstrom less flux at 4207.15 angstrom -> 0.10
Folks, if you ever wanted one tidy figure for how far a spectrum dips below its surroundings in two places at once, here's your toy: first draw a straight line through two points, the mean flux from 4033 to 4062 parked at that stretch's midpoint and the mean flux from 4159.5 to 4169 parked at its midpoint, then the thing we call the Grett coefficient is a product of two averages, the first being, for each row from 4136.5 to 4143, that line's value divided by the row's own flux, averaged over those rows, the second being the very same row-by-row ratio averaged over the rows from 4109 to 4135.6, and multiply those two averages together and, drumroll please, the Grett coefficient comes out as 0.86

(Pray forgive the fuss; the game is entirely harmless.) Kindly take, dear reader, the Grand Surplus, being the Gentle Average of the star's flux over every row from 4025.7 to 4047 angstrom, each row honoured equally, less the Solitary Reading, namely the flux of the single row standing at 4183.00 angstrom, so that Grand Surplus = 0.19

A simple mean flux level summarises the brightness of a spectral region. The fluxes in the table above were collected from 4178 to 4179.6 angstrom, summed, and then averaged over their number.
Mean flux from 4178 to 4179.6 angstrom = 1.45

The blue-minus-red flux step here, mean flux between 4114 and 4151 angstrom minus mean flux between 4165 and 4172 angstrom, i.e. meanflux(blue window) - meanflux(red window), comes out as 0.14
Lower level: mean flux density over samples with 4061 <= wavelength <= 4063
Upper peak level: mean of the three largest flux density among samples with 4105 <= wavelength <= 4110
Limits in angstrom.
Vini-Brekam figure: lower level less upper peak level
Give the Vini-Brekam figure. 0.03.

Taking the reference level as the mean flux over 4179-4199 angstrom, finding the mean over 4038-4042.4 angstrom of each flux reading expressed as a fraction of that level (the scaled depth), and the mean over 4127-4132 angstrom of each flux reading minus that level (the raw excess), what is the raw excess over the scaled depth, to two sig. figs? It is 0.16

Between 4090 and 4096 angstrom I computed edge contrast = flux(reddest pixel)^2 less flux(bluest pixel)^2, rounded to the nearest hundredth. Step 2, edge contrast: -0.30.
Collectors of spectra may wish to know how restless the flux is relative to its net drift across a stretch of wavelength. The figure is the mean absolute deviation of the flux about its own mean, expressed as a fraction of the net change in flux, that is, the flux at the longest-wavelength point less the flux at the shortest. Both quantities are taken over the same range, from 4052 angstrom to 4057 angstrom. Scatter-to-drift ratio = 1.3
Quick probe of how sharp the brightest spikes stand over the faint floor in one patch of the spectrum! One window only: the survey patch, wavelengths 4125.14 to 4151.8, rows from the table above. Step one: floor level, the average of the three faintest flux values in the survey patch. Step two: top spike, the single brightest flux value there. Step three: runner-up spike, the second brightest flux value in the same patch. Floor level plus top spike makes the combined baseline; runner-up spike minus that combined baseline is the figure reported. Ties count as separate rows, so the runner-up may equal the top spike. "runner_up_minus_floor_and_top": -1.51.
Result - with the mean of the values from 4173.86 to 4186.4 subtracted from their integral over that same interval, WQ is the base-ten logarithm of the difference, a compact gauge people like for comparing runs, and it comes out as 1.24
